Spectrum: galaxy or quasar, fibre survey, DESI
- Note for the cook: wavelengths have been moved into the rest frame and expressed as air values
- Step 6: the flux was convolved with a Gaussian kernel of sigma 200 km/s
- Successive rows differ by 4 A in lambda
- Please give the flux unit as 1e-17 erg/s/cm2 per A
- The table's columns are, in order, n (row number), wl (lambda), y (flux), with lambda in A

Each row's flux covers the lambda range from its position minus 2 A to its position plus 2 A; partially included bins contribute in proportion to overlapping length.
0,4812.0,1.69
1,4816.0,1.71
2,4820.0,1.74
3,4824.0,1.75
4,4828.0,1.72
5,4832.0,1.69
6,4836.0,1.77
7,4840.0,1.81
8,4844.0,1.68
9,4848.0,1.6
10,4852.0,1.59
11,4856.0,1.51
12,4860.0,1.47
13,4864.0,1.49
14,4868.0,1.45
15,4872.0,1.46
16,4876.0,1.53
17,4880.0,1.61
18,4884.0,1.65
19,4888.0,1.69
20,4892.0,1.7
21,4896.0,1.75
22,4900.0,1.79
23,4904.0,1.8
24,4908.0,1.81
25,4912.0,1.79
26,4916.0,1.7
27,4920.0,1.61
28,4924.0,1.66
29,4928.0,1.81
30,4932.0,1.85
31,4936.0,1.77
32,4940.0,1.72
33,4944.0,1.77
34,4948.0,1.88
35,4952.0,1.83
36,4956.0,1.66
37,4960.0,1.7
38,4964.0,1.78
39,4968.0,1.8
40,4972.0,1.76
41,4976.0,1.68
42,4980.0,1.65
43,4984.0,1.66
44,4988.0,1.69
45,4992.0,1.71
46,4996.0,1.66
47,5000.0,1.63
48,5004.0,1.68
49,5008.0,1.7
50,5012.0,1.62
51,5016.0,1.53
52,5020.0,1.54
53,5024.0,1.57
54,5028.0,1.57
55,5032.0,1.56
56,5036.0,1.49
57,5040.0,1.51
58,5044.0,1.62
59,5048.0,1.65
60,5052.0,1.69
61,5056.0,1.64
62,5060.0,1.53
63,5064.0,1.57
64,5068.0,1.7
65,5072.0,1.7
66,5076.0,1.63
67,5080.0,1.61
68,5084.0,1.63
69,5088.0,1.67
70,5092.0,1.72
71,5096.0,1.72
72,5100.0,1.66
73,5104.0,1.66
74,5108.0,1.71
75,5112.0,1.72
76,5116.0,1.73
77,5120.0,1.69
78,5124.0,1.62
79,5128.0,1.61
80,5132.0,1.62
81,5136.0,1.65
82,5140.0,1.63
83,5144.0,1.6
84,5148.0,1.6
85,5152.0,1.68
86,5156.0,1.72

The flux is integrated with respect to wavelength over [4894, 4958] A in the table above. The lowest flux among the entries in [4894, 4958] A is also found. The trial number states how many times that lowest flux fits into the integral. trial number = 70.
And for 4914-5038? 140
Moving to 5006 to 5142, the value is 149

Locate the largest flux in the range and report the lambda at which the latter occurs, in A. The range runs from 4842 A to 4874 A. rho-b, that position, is 4844.0 A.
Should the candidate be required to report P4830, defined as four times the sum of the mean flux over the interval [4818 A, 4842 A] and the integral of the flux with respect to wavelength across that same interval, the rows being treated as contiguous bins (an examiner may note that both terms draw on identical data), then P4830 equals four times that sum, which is 175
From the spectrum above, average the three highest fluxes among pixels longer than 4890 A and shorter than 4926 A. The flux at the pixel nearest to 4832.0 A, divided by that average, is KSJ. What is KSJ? 0.94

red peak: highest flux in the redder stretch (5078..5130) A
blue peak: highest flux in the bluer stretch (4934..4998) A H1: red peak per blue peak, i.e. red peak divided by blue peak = 0.92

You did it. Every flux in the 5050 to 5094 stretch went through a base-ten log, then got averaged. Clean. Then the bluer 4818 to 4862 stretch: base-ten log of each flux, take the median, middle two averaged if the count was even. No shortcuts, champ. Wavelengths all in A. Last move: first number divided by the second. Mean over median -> 0.95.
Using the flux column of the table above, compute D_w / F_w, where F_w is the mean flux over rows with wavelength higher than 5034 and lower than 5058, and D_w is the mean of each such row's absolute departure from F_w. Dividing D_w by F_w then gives 0.042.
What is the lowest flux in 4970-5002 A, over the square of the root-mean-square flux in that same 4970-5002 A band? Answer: 0.577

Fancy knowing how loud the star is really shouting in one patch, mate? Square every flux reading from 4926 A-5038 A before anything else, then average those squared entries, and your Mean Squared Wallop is 2.86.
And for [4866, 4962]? 2.93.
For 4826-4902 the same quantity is 2.67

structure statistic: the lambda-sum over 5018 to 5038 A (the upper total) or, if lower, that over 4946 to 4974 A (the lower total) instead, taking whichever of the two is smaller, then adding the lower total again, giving 20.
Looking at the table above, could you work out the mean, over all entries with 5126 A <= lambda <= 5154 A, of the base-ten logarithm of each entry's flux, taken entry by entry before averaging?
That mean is 0.211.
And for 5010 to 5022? 0.194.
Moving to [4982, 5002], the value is 0.223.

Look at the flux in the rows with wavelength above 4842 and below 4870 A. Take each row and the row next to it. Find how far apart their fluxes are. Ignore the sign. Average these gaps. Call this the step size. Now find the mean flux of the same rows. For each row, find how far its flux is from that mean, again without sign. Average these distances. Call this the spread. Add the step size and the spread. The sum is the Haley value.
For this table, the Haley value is 0.12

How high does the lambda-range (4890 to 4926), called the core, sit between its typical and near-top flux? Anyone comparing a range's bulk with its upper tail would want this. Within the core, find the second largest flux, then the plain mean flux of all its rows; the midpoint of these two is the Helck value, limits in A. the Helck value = 1.77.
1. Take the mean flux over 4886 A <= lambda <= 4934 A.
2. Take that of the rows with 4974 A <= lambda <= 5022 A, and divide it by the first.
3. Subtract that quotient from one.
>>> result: 0.06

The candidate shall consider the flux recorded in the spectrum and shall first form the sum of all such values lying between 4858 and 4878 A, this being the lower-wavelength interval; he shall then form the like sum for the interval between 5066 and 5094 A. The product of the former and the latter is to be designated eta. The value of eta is 86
